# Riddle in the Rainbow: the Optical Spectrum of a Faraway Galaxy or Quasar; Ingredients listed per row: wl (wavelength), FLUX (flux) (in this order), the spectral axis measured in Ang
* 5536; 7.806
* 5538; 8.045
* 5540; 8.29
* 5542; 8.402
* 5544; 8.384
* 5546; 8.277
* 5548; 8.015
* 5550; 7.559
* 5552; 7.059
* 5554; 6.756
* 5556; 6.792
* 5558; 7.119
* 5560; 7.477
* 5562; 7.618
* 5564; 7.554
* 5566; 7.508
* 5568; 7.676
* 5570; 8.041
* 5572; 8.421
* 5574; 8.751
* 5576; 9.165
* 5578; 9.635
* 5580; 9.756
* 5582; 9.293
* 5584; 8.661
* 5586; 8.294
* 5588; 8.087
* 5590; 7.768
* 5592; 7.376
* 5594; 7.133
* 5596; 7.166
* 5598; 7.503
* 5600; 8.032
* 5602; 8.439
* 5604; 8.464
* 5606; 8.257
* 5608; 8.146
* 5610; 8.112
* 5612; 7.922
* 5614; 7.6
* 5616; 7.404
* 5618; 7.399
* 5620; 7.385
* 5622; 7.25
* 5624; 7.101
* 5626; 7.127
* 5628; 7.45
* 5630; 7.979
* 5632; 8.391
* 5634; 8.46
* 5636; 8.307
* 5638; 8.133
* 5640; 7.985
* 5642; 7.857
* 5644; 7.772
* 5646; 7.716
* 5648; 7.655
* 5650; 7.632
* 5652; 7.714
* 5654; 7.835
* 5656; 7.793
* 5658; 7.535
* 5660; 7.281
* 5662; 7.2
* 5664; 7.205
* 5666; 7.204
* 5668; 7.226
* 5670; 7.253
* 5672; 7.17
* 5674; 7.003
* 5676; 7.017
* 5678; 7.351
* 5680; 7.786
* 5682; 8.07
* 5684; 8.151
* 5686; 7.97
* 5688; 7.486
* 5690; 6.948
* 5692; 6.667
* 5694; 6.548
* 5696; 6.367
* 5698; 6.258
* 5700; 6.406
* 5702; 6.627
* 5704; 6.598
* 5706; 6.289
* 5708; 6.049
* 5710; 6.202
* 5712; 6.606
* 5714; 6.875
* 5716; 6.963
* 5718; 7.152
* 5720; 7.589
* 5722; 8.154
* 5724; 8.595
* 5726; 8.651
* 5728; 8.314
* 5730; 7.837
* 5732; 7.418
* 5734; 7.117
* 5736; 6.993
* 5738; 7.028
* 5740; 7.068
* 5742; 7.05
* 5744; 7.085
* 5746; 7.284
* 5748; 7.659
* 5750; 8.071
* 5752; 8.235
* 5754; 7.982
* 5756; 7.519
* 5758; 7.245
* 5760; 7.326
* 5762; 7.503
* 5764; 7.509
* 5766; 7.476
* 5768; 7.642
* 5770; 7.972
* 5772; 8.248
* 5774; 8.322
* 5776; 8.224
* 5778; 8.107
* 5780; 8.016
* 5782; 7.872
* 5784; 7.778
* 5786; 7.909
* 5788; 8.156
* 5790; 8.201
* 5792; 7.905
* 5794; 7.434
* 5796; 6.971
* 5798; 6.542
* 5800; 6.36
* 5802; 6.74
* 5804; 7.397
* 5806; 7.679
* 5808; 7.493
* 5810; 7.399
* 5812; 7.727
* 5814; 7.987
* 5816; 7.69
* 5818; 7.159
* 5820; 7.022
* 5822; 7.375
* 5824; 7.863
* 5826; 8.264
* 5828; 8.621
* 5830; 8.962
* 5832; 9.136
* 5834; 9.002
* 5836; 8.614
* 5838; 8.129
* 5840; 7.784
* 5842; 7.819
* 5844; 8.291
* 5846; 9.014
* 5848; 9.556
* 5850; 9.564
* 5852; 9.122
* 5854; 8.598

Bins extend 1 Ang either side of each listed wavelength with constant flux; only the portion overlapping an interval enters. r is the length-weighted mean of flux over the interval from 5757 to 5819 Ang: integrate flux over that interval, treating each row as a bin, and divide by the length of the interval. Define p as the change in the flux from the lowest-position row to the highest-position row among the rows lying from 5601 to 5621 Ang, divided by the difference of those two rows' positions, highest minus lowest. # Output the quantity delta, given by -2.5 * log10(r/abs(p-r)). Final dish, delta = 0.008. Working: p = -0.059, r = 7.6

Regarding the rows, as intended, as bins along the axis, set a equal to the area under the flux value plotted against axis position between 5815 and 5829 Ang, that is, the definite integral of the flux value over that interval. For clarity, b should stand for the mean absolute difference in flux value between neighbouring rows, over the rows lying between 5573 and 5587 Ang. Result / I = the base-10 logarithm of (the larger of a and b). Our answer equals 2.03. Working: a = 108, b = 0.41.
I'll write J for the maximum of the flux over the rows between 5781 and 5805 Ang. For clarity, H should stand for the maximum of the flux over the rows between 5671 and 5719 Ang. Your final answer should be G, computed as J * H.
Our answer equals 66.8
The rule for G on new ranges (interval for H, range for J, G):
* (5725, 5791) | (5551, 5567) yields 65.9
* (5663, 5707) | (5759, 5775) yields 67.8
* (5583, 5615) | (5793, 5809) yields 66.5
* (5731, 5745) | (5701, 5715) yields 51.0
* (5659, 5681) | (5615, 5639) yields 65.9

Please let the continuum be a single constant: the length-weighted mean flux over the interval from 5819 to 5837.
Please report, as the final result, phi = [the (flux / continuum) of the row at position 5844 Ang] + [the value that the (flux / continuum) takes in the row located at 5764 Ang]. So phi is 1.90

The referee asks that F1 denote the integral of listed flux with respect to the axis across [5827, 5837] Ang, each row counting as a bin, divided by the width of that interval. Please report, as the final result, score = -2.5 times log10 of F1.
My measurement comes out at -2.37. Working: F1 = 8.9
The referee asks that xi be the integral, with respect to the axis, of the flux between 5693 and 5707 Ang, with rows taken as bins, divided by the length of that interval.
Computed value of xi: 6.4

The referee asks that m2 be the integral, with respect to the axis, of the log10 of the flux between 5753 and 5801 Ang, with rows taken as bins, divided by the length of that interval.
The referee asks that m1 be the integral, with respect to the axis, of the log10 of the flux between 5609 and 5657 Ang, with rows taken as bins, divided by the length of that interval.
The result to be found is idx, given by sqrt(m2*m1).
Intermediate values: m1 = 0.889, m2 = 0.884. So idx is 0.886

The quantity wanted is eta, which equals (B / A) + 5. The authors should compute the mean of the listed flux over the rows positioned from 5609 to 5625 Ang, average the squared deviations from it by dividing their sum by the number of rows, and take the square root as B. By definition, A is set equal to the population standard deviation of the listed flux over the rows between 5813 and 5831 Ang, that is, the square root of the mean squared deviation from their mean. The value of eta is 5.52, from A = 0.62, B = 0.32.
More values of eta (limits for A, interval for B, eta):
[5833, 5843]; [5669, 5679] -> 5.28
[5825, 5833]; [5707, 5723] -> 6.95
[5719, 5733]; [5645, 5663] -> 5.47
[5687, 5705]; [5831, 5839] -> 6.12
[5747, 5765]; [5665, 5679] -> 5.36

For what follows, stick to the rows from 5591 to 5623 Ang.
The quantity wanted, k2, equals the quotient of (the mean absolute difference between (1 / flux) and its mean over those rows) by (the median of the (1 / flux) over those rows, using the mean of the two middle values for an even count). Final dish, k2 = 0.052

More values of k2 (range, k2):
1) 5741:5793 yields 0.044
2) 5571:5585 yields 0.047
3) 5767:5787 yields 0.022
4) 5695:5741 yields 0.082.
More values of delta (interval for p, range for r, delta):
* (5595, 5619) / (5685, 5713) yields -0.002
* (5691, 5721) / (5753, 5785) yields -0.005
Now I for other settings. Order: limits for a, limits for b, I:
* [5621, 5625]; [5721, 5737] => 1.46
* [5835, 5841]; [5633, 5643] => 1.69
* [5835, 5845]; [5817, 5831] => 1.91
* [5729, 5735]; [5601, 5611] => 1.65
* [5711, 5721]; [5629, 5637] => 1.85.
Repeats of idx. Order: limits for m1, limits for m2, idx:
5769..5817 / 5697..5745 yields 0.867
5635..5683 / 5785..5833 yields 0.881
